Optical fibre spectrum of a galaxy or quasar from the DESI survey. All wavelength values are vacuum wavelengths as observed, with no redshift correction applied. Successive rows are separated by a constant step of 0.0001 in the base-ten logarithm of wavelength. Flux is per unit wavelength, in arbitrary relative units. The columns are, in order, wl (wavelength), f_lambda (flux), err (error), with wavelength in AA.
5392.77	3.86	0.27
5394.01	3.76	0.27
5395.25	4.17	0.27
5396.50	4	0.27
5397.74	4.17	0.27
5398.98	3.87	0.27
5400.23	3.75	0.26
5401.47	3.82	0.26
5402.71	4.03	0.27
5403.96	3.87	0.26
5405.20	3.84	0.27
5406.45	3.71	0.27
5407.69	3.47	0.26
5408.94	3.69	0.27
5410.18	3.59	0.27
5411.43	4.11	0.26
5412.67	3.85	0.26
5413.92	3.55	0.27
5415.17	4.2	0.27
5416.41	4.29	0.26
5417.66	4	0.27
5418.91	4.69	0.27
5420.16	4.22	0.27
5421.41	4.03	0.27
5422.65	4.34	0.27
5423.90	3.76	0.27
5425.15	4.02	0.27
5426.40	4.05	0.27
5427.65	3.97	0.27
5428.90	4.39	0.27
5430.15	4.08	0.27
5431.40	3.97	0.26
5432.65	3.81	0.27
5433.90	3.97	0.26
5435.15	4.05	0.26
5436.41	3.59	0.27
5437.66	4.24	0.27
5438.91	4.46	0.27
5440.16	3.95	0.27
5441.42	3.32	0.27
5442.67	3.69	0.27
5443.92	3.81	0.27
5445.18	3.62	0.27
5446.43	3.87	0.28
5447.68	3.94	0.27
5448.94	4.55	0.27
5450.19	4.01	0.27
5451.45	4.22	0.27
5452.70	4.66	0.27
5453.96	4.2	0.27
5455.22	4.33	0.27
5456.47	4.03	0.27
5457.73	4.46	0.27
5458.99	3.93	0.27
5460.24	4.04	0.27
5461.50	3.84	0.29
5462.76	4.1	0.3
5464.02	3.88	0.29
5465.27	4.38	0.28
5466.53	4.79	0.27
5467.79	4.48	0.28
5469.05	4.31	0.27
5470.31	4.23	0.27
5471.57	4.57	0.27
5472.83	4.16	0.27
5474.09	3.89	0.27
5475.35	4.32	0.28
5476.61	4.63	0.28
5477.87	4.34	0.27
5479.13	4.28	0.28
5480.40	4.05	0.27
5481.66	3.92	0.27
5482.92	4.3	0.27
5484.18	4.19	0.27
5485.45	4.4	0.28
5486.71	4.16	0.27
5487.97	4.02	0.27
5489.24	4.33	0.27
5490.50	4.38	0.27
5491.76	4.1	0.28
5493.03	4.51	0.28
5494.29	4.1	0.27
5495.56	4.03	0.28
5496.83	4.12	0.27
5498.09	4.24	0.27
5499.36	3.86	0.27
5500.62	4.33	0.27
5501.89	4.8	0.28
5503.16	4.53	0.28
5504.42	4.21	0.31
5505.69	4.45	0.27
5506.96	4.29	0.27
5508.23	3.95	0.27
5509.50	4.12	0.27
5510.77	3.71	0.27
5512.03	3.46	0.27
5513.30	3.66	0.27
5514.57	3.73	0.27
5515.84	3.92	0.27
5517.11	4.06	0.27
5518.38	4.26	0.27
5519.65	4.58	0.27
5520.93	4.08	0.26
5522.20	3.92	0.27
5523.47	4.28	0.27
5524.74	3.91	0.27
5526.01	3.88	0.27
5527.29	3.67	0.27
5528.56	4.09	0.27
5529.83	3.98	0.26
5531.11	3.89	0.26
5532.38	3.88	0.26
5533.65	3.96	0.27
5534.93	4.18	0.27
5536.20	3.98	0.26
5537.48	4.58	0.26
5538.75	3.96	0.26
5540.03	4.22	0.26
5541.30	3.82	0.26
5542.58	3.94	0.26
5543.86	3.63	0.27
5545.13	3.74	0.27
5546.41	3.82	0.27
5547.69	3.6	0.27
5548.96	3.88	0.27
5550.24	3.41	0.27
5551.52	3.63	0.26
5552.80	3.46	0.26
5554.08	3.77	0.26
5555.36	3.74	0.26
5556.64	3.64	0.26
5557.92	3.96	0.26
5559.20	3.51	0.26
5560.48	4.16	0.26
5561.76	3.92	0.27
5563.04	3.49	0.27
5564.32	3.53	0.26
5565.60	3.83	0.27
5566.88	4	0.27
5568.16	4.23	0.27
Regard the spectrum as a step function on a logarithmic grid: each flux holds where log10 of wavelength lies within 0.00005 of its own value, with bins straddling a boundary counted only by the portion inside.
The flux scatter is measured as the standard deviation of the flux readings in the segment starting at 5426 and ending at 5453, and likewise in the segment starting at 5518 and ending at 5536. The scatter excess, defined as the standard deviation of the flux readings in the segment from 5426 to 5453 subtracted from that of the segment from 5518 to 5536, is -0.10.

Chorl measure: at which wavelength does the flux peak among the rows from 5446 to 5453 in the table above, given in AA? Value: 5452.70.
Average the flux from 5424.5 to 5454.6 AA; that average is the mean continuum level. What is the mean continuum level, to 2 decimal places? 4.02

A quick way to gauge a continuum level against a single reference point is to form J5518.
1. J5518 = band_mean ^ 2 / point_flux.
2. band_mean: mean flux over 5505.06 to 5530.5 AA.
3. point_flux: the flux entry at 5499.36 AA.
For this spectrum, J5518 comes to 4.1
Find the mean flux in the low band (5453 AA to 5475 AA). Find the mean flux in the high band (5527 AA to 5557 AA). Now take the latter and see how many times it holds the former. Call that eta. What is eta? 0.91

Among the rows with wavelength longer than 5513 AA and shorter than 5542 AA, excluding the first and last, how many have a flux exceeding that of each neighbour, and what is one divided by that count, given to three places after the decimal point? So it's 0.167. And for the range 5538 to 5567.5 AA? 0.125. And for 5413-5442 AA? 0.143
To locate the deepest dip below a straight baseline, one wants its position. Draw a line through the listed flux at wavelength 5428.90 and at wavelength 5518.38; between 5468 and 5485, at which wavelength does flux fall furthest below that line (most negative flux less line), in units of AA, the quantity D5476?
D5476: 5474.09 AA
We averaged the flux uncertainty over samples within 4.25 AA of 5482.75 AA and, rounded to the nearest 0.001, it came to 0.273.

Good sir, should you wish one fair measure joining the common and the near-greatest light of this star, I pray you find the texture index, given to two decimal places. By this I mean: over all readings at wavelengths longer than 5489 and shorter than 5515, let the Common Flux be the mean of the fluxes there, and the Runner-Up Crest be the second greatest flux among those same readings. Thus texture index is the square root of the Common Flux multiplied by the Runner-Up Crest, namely 4.33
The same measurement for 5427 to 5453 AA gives 4.27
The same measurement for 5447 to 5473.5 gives 4.45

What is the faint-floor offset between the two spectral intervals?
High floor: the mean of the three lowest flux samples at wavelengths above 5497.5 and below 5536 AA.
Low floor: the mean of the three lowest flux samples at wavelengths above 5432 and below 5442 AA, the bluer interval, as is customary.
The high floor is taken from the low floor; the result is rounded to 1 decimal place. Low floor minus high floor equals 0.0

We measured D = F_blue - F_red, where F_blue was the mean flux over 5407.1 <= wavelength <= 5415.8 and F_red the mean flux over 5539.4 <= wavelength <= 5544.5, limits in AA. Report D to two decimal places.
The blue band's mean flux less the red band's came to -0.12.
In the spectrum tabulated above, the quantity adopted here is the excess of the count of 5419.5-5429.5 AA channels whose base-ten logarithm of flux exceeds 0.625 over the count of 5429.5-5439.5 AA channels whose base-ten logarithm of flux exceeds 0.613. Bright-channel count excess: 1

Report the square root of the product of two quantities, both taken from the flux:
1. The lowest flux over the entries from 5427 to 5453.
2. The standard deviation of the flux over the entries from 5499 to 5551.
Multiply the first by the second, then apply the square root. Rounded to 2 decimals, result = 1.01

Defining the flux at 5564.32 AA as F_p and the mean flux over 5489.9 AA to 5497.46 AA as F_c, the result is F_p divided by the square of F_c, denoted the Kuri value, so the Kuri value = 0.20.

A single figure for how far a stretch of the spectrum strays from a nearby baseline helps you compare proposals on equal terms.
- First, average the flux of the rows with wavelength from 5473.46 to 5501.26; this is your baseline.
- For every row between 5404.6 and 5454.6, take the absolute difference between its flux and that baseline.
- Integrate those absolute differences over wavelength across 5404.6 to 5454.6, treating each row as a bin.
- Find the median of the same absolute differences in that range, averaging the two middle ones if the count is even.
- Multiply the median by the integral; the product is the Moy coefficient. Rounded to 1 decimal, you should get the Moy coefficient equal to 4.0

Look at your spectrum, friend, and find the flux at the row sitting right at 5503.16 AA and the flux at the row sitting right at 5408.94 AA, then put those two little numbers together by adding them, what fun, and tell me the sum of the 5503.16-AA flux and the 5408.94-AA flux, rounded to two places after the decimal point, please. 8.22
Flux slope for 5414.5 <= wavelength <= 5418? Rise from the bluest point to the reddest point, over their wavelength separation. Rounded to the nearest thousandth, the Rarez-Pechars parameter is -0.080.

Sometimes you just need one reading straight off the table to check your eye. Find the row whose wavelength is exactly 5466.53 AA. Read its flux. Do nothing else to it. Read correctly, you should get 4.79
